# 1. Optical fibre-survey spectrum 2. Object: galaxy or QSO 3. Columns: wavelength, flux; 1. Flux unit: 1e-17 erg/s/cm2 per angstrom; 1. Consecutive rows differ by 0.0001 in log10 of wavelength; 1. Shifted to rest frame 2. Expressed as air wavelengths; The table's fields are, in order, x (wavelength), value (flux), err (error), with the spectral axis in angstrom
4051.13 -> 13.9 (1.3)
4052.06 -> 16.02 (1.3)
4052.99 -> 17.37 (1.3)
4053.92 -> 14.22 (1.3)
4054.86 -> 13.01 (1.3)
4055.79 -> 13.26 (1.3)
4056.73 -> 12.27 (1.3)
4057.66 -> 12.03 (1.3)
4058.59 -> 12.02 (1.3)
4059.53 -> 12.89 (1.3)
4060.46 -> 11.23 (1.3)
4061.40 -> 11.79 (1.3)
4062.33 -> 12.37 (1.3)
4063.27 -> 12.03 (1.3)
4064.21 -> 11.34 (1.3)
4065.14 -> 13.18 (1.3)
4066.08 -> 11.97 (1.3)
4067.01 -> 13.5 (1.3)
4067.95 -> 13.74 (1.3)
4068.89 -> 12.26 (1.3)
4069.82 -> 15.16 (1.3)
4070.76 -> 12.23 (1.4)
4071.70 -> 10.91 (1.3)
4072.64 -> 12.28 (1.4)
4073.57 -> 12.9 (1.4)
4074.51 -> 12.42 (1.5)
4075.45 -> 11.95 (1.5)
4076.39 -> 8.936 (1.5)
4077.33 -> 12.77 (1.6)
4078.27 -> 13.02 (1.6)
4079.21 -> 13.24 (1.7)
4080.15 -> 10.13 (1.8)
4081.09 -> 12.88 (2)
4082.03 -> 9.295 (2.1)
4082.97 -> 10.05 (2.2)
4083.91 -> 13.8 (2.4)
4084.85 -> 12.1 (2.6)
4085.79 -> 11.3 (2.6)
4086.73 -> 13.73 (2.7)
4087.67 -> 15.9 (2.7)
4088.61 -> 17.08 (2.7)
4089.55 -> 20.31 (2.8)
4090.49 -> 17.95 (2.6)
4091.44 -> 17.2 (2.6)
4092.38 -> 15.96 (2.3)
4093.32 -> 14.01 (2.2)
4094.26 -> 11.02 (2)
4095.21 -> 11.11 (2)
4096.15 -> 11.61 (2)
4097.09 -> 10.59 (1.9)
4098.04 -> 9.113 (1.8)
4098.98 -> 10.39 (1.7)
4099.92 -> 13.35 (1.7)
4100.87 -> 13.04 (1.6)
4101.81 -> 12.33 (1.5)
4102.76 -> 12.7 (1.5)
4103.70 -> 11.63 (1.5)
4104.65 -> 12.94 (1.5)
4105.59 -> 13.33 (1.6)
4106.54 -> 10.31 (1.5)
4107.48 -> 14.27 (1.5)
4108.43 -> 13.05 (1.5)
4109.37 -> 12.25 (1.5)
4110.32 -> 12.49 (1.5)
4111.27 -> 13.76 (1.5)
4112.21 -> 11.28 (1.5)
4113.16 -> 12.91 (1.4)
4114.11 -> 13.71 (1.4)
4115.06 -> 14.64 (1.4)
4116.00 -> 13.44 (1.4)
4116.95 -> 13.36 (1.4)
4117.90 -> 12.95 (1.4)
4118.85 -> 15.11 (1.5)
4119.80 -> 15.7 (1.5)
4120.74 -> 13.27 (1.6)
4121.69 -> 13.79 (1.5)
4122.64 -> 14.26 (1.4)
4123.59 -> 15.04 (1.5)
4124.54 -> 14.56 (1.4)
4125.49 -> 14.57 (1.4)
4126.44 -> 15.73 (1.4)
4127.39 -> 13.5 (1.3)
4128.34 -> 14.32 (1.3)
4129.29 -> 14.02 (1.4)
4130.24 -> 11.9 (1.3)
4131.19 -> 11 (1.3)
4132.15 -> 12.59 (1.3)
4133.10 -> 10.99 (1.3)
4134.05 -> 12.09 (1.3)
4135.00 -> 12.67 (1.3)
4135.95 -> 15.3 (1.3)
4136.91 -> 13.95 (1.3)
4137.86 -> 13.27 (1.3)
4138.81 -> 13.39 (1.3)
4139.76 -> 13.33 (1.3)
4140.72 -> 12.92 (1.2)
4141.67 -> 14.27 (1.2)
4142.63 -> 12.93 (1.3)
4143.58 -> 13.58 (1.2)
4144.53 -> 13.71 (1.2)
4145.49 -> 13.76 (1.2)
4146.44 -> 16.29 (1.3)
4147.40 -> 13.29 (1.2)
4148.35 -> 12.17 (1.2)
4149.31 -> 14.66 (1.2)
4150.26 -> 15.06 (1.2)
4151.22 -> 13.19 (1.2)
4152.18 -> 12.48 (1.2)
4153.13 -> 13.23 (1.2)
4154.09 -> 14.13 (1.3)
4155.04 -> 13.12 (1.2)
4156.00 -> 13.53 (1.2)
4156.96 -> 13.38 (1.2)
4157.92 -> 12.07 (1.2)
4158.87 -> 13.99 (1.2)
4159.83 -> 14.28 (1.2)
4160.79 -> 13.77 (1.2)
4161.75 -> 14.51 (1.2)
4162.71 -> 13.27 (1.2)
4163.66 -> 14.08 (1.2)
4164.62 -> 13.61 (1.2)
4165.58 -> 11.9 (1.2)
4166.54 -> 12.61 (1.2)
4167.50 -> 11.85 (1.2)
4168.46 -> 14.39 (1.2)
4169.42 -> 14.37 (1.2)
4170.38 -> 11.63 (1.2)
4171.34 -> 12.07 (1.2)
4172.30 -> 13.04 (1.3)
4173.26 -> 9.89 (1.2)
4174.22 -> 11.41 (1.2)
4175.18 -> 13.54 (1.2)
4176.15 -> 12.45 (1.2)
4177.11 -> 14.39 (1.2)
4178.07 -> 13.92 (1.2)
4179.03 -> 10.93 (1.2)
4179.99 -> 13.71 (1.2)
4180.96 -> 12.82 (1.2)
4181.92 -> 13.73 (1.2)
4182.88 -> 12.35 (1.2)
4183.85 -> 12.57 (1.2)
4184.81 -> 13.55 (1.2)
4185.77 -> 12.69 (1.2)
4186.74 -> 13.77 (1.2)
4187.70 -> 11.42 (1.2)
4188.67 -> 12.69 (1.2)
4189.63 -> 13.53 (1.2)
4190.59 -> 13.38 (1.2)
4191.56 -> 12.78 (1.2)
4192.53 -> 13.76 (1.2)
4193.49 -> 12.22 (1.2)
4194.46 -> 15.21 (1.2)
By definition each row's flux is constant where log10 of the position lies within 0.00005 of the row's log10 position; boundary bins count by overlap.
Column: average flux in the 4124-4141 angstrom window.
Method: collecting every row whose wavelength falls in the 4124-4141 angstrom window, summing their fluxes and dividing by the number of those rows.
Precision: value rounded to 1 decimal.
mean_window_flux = 13.3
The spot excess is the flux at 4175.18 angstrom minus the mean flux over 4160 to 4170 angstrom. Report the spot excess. 0.1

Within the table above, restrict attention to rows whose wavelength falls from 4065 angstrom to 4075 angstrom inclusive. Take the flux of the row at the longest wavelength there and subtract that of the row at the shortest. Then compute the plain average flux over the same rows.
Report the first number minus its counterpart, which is -13.5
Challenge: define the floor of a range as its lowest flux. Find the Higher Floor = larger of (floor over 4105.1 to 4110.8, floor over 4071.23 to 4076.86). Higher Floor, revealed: 10.3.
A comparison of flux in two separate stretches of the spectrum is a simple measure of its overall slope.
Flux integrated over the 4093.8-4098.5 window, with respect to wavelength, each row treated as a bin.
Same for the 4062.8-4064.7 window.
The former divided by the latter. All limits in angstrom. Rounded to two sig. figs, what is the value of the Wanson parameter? 2.3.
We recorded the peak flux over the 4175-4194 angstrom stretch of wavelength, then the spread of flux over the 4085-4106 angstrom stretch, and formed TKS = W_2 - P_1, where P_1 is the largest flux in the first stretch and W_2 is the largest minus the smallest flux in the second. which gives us -3.2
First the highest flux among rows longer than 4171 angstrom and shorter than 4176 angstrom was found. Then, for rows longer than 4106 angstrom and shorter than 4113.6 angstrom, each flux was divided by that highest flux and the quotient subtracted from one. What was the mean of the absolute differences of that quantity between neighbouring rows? 0.122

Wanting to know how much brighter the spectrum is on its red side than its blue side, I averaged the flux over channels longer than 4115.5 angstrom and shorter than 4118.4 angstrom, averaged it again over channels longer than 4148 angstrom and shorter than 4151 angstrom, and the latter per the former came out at 1.05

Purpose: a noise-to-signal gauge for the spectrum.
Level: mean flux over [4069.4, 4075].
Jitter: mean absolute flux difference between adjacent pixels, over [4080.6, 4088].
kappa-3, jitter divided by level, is 0.172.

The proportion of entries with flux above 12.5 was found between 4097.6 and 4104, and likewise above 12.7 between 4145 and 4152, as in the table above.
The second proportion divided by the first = 2.0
